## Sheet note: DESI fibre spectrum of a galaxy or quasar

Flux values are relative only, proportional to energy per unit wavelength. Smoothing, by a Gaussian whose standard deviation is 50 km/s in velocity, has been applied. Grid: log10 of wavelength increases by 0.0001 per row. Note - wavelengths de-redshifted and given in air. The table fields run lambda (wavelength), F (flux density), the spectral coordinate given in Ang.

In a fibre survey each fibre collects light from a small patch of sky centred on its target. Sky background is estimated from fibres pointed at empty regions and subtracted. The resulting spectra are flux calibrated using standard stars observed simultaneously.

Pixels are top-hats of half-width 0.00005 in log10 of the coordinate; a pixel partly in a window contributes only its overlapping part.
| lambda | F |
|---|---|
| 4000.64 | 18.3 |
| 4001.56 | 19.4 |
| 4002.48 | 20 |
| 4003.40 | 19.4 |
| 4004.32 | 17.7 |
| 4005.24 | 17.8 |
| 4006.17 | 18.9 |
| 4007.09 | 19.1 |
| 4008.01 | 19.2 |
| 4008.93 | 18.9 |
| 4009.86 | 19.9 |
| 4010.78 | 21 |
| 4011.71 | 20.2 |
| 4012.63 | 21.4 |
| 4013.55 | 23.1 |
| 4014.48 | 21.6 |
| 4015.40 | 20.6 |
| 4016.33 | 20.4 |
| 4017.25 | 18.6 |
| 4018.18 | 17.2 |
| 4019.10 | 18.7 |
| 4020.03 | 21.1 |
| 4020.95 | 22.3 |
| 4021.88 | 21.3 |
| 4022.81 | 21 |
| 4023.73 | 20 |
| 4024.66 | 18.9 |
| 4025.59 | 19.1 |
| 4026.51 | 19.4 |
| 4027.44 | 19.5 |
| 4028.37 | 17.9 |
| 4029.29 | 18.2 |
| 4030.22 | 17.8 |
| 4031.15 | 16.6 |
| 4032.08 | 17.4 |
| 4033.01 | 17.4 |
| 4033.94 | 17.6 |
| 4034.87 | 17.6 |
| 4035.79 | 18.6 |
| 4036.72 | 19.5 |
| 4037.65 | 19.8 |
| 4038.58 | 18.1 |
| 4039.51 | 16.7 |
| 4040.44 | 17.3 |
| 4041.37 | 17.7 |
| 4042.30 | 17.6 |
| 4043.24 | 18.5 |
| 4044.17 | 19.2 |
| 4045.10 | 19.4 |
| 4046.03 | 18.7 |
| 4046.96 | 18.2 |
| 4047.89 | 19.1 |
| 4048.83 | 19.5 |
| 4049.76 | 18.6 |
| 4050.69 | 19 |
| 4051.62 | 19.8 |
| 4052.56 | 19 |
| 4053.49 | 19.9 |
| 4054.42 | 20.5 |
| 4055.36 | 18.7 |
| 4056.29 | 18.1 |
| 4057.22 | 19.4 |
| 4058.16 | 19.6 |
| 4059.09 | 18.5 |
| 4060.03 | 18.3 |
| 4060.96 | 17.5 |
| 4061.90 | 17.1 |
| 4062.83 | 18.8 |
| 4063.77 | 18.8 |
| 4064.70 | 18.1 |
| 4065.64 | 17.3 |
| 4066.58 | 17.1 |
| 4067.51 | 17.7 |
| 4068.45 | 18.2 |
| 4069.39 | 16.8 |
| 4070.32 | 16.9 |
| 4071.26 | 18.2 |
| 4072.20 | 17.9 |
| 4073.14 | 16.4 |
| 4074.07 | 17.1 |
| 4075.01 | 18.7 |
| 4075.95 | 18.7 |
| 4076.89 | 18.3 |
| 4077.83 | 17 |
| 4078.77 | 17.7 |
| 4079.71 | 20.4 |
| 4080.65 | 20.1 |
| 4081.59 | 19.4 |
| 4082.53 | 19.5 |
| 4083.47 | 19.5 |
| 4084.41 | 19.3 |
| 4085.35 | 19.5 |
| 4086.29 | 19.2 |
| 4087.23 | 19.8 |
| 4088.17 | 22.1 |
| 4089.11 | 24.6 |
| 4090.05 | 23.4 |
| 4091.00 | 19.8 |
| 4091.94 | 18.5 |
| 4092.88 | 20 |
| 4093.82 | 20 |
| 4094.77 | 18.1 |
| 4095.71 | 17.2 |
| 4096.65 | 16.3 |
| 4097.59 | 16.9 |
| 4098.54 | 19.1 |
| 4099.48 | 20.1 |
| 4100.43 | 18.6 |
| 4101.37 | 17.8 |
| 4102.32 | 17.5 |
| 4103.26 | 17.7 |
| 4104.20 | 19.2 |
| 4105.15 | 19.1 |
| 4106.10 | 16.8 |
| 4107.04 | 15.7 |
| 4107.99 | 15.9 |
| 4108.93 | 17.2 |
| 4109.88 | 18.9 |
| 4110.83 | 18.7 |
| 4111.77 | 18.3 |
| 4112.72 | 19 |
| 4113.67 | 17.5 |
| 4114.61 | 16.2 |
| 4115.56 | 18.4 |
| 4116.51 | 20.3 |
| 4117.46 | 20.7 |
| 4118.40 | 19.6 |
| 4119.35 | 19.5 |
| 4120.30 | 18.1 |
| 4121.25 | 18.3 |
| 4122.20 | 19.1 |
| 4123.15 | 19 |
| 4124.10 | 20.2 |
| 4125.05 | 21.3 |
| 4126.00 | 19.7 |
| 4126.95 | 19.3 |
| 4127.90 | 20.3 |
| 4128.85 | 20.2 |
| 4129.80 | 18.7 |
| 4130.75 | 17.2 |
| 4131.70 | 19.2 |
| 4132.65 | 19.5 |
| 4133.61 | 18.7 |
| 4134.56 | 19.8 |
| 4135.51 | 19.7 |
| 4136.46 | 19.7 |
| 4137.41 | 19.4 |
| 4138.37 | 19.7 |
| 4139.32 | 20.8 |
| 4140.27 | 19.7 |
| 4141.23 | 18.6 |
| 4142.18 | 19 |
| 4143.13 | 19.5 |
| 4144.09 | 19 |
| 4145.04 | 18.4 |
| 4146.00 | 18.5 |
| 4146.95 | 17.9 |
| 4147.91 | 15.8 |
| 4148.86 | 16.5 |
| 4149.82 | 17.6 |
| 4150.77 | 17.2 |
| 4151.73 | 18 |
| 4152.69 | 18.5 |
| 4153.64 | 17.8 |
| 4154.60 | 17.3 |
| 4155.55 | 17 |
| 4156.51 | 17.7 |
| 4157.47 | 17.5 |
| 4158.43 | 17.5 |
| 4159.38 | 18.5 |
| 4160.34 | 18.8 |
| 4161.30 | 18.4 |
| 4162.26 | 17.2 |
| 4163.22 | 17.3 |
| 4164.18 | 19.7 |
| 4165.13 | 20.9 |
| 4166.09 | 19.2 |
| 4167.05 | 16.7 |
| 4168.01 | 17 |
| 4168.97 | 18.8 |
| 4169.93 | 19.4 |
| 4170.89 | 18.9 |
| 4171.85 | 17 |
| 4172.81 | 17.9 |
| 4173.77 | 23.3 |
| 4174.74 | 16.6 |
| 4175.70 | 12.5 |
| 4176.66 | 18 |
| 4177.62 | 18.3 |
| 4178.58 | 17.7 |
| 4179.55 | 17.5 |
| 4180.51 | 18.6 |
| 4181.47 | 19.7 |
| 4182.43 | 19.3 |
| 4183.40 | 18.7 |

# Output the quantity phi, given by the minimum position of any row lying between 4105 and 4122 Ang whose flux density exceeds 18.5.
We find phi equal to 4105.15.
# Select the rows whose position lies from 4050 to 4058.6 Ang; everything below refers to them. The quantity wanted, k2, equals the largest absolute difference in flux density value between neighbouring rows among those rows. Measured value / 1.8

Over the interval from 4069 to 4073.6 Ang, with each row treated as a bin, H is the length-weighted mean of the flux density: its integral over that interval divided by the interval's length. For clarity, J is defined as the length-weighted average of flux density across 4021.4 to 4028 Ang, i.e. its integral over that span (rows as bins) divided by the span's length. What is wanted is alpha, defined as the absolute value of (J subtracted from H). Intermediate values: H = 17.2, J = 19.8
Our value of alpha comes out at 2.6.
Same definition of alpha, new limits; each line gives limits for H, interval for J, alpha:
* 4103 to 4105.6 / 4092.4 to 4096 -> 0.2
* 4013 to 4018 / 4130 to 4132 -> 2.5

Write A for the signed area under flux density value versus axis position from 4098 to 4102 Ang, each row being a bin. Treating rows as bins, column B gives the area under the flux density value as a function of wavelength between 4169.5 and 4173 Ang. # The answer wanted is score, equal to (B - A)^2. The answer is 120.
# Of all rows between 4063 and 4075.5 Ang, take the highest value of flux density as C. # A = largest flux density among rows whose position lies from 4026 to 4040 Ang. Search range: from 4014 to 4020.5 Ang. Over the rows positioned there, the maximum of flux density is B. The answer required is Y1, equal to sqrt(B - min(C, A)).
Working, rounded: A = 19.8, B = 21.6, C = 18.8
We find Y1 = 1.7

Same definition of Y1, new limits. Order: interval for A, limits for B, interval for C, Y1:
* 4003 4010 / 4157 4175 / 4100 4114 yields 2.0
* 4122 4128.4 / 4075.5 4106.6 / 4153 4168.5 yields 1.9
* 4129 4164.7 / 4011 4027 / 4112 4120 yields 1.5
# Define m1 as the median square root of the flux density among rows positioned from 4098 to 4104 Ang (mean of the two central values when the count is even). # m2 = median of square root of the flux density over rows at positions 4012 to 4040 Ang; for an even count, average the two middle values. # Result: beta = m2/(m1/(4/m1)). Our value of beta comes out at 0.96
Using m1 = 4.27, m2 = 4.36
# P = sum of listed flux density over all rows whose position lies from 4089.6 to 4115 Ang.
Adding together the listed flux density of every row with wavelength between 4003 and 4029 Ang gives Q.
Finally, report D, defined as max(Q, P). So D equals 554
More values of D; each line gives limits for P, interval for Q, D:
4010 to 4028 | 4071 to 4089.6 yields 385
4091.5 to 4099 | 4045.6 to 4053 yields 152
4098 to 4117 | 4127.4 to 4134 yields 362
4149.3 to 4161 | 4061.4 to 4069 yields 213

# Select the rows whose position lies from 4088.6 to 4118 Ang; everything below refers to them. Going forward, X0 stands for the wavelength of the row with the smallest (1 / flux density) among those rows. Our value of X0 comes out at 4089.11 Ang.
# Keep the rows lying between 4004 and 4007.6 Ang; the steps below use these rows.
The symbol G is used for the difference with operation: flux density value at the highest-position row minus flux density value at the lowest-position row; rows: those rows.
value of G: 1.4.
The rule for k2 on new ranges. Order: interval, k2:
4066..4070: 1.4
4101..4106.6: 2.3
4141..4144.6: 0.5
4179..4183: 1.1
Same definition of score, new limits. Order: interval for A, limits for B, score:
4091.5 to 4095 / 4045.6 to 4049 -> 11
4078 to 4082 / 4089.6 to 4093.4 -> 0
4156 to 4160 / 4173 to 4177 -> 1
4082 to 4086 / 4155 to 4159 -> 62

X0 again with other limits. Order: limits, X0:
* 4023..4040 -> 4023.73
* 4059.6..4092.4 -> 4089.11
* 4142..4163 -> 4143.13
